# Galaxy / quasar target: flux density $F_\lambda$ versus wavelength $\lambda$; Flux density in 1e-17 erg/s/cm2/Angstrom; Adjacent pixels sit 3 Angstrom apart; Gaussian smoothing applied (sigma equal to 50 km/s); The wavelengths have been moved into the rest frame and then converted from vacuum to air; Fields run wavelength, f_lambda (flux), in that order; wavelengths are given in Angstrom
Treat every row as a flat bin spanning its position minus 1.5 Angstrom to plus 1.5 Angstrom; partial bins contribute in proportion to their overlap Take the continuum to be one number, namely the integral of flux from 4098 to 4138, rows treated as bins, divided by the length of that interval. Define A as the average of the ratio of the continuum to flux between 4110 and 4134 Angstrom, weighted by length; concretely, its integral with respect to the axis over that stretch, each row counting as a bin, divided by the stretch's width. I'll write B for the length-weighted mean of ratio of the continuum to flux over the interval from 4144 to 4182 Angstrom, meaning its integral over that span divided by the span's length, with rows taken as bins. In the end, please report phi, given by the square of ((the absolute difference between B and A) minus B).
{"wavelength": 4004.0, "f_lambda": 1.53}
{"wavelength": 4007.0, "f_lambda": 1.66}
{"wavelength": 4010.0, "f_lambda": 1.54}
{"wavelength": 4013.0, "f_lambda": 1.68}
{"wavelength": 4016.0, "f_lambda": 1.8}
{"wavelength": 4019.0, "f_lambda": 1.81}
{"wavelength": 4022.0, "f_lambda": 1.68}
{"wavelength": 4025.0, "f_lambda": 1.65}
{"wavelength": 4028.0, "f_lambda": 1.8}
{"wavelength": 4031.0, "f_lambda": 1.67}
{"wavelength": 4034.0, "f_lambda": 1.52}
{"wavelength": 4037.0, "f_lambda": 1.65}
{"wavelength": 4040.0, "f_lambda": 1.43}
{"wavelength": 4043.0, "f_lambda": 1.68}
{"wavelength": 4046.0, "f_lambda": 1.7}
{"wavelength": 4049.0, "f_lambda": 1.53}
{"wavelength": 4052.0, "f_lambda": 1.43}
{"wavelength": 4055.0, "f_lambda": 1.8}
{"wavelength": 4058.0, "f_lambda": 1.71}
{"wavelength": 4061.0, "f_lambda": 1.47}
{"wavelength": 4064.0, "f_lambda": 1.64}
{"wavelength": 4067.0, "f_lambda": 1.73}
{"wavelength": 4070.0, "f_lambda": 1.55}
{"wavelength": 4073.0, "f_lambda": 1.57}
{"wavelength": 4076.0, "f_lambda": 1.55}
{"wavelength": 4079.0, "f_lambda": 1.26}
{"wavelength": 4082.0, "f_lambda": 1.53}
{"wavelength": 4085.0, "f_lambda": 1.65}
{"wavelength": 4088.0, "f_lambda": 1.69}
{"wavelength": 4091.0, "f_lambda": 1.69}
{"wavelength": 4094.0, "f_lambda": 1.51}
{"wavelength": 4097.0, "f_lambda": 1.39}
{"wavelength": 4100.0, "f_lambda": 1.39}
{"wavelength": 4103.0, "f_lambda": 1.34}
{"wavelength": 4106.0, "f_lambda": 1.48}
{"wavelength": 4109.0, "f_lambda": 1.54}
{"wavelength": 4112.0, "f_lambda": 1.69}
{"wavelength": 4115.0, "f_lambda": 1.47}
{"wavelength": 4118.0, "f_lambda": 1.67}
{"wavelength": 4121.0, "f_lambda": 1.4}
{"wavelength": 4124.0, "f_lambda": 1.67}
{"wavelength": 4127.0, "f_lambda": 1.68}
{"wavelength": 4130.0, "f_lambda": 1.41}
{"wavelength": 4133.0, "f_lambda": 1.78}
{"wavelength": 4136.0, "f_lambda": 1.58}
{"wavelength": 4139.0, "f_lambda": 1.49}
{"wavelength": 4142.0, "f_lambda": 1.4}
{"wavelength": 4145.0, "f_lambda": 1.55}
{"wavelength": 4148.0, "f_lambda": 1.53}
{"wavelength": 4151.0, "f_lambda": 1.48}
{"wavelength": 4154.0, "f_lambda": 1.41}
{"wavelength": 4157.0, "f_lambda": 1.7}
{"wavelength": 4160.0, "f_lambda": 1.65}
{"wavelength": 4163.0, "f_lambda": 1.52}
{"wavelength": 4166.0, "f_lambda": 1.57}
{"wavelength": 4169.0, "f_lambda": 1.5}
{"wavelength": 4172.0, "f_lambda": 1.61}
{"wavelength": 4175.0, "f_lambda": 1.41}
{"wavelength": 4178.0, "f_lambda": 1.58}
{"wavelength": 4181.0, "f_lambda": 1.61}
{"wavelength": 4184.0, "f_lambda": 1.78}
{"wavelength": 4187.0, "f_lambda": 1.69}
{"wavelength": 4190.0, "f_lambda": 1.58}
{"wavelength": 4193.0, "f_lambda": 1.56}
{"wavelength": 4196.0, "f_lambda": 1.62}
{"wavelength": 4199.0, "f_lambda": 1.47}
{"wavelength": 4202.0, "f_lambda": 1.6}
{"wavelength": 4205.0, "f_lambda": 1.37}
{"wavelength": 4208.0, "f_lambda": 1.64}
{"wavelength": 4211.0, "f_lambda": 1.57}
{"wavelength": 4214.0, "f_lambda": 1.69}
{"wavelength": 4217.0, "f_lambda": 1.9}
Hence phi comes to 0.95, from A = 0.977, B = 1.00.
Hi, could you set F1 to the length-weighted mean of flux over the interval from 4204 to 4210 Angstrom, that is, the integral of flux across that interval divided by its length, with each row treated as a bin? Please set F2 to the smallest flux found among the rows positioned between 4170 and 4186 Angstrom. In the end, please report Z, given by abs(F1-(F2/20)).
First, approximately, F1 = 1.52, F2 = 1.41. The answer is 1.45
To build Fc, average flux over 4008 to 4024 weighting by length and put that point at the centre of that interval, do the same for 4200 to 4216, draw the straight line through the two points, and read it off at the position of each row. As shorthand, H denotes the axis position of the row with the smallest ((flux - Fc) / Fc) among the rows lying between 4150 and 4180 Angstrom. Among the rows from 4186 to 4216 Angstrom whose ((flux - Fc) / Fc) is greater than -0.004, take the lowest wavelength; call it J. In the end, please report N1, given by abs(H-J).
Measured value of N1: 33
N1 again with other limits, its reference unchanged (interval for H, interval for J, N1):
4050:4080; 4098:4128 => 33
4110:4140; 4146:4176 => 36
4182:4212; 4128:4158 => 72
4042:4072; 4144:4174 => 105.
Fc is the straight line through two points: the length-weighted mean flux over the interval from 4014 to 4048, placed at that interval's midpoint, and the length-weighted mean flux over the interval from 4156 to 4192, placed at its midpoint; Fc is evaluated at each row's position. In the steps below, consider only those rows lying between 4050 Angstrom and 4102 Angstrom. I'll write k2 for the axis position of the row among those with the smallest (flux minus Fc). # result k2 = 4079.0 Angstrom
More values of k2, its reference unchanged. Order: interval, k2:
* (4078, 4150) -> 4079.0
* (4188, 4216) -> 4205.0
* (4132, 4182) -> 4142.0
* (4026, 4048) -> 4040.0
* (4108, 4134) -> 4121.0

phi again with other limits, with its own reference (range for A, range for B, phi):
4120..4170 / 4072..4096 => 1.00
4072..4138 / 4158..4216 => 0.90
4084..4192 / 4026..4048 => 0.81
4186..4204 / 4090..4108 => 0.96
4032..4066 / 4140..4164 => 0.94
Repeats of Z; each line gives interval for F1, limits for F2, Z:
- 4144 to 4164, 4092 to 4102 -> 1.48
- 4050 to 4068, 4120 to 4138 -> 1.55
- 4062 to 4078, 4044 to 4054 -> 1.52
